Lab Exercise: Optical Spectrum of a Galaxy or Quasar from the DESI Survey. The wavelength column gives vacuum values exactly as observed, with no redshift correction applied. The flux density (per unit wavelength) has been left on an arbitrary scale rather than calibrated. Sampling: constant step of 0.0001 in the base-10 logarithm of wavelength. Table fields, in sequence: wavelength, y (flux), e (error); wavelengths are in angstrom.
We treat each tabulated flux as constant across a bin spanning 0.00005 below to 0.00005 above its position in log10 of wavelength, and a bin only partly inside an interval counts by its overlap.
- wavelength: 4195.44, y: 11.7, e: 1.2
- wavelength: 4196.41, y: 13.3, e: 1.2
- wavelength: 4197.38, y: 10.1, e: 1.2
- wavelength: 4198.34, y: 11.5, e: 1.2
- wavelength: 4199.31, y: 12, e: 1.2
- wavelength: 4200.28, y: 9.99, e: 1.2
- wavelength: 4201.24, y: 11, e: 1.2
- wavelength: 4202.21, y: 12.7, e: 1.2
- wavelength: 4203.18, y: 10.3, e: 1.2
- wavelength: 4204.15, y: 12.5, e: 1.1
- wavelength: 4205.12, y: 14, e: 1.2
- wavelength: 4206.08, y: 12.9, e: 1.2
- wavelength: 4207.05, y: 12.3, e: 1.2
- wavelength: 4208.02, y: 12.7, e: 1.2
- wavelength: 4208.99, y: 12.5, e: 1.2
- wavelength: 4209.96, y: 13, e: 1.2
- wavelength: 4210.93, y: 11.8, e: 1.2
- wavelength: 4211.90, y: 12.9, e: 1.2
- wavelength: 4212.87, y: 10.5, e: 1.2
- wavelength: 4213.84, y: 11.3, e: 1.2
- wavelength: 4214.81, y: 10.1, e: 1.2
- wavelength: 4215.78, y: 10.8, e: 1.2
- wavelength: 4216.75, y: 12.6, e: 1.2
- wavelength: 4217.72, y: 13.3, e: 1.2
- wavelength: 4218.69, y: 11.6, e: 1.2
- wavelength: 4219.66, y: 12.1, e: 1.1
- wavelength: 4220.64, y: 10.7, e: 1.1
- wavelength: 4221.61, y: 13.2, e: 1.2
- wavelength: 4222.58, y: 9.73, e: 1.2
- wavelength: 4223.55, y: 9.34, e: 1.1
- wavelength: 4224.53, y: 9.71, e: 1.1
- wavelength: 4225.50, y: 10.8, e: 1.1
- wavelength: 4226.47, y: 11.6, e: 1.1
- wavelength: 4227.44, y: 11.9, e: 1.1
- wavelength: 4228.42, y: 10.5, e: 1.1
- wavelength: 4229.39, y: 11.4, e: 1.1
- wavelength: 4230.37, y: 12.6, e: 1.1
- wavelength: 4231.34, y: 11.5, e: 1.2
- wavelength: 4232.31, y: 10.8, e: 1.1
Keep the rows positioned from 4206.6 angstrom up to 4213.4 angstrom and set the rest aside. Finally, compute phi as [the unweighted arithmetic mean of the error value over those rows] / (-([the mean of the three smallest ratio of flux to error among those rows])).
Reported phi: -0.125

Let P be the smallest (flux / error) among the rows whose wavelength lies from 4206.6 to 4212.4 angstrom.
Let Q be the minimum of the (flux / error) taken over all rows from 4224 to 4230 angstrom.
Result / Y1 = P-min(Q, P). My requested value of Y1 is 1.01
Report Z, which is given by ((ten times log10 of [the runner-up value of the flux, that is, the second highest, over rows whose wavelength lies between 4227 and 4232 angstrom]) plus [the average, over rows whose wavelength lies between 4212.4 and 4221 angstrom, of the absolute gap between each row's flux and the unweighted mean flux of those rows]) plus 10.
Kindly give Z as 21.6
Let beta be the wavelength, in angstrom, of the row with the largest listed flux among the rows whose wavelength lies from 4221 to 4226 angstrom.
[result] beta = 4221.61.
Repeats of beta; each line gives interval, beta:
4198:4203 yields 4202.21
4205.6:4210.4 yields 4209.96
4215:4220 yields 4217.72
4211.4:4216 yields 4211.90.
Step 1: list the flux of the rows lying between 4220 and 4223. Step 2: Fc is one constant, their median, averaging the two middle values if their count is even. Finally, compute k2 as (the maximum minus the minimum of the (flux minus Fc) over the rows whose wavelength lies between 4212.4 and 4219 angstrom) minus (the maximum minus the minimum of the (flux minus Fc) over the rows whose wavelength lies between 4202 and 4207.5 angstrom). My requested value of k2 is -0.5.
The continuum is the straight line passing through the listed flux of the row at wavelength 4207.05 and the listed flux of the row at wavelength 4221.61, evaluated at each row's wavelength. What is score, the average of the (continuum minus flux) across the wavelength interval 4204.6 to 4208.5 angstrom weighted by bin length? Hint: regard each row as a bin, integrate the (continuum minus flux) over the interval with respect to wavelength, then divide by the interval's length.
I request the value -0.7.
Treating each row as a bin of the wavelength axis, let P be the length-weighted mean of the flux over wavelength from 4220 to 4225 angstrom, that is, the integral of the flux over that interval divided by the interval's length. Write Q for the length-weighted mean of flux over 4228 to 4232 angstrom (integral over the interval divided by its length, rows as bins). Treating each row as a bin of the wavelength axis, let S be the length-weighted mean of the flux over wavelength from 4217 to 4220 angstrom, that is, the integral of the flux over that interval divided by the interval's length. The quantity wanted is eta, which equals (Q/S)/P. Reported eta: 0.088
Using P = 10.6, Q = 11.5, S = 12.4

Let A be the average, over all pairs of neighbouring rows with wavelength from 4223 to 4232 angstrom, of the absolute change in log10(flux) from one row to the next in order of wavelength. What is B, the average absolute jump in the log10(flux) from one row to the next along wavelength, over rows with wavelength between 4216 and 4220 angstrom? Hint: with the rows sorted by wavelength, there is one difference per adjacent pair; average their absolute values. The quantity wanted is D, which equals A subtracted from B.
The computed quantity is -0.0011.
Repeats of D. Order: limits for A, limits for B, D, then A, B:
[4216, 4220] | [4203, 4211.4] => -0.0001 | 0.034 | 0.034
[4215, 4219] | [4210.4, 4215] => 0.0022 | 0.050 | 0.052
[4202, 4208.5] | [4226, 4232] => -0.0122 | 0.049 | 0.037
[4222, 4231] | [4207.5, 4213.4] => 0.0068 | 0.032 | 0.039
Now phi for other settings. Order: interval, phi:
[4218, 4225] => -0.135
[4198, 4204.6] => -0.136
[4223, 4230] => -0.123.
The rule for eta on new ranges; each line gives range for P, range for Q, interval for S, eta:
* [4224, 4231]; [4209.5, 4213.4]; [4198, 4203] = 0.095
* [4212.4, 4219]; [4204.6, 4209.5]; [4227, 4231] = 0.097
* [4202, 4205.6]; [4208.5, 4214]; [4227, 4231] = 0.084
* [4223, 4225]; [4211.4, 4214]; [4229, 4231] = 0.102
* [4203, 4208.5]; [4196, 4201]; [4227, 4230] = 0.080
